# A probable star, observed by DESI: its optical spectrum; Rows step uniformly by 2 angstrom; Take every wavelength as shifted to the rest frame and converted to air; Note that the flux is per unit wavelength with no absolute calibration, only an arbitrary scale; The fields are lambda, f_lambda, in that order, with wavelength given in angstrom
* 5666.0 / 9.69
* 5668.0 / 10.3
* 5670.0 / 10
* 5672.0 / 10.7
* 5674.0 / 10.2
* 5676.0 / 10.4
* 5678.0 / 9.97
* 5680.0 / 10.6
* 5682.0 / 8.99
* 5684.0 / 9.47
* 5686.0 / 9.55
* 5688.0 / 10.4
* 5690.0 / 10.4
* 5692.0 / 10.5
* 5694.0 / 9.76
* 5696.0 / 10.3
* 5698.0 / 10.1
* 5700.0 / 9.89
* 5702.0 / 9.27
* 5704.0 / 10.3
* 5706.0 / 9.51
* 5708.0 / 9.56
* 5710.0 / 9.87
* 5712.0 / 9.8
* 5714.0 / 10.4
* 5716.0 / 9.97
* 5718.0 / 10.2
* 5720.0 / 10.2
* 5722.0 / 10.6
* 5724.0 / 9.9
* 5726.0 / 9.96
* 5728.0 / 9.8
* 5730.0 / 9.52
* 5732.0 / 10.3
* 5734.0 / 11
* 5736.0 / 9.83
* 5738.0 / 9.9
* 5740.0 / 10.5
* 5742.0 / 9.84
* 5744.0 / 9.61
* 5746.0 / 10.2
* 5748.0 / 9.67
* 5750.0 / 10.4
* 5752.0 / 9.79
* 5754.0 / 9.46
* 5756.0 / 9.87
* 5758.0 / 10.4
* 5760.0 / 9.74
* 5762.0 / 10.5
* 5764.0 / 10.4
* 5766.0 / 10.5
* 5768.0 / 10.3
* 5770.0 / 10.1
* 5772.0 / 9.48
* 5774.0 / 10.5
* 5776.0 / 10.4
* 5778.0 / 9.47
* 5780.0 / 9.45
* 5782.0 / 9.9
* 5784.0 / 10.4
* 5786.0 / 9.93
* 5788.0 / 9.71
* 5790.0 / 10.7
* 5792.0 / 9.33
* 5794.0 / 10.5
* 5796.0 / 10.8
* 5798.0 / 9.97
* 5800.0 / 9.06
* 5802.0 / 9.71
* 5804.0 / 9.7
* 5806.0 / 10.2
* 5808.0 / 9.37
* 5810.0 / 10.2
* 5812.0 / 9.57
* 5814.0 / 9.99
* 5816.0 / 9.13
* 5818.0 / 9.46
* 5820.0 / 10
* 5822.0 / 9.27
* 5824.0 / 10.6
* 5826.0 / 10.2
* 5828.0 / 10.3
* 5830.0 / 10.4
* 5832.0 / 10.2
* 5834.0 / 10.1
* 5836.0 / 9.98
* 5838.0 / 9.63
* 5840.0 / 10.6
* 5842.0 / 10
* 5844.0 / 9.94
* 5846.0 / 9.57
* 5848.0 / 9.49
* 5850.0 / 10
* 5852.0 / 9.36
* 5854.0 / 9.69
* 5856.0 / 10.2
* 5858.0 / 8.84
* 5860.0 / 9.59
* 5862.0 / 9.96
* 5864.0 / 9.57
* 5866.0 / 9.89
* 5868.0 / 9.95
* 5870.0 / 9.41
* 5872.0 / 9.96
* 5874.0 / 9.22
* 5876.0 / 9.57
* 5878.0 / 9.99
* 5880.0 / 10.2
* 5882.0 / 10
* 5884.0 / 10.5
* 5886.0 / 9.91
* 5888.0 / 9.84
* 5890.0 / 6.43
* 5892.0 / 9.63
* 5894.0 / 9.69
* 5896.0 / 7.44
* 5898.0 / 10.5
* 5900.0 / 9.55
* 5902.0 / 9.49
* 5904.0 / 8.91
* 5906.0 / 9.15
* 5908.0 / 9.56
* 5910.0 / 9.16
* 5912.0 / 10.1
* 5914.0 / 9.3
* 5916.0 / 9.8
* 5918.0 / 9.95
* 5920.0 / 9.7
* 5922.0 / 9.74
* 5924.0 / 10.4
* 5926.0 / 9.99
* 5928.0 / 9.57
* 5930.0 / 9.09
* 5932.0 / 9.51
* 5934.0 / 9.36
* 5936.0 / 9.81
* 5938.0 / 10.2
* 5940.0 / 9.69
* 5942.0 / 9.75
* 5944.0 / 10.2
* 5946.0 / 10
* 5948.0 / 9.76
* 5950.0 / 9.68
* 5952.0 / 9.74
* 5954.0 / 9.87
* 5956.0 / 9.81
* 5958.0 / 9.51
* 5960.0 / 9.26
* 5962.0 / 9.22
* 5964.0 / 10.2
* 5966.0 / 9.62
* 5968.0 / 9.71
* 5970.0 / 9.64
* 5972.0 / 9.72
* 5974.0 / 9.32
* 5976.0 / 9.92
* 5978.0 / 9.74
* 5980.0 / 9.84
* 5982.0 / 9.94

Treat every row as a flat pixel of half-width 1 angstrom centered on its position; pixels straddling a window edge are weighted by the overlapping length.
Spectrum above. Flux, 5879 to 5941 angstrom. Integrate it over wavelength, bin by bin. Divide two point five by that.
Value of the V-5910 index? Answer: 0.004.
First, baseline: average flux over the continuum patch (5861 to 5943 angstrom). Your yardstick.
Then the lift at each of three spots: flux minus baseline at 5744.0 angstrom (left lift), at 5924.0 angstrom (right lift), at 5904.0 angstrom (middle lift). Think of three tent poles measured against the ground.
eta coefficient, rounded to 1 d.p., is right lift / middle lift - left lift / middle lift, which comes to -1.2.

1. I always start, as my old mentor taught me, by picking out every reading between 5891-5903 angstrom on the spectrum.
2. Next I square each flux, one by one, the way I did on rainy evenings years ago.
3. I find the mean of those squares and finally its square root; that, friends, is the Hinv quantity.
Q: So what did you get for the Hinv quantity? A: 9.4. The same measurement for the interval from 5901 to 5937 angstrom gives 9.6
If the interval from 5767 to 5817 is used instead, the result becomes 9.9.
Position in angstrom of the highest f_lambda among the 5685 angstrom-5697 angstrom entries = 5692.0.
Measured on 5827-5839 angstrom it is 5830.0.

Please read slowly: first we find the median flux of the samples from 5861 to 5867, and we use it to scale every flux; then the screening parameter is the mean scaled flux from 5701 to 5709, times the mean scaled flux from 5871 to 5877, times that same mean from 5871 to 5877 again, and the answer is 0.92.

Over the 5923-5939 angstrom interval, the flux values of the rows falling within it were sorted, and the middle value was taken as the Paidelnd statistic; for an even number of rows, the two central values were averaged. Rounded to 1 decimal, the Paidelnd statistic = 9.7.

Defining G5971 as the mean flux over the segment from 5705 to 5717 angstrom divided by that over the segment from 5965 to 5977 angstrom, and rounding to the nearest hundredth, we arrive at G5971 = 1.02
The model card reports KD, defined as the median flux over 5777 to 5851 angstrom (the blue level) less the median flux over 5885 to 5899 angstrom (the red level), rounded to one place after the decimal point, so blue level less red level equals 0.3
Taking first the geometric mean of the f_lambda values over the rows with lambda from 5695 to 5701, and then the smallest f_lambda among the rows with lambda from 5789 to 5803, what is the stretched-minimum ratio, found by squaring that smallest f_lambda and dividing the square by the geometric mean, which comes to 8.13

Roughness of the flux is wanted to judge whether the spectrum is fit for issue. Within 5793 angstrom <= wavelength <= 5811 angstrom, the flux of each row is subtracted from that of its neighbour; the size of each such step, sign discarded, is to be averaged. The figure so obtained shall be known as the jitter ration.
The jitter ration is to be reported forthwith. 0.61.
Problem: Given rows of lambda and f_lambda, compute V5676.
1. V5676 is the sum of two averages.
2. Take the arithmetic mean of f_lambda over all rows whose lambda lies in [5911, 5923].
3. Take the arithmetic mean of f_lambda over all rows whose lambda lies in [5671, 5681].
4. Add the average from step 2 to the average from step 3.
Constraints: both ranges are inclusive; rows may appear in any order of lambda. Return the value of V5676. 20.1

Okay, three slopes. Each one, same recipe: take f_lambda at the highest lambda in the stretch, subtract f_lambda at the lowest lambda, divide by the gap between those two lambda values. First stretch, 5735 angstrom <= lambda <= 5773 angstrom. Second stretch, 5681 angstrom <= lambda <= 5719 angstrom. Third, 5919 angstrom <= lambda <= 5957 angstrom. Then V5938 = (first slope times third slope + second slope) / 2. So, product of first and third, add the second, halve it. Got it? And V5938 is 0.017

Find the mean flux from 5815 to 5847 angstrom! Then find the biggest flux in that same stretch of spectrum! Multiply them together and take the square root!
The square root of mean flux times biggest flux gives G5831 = 10.3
